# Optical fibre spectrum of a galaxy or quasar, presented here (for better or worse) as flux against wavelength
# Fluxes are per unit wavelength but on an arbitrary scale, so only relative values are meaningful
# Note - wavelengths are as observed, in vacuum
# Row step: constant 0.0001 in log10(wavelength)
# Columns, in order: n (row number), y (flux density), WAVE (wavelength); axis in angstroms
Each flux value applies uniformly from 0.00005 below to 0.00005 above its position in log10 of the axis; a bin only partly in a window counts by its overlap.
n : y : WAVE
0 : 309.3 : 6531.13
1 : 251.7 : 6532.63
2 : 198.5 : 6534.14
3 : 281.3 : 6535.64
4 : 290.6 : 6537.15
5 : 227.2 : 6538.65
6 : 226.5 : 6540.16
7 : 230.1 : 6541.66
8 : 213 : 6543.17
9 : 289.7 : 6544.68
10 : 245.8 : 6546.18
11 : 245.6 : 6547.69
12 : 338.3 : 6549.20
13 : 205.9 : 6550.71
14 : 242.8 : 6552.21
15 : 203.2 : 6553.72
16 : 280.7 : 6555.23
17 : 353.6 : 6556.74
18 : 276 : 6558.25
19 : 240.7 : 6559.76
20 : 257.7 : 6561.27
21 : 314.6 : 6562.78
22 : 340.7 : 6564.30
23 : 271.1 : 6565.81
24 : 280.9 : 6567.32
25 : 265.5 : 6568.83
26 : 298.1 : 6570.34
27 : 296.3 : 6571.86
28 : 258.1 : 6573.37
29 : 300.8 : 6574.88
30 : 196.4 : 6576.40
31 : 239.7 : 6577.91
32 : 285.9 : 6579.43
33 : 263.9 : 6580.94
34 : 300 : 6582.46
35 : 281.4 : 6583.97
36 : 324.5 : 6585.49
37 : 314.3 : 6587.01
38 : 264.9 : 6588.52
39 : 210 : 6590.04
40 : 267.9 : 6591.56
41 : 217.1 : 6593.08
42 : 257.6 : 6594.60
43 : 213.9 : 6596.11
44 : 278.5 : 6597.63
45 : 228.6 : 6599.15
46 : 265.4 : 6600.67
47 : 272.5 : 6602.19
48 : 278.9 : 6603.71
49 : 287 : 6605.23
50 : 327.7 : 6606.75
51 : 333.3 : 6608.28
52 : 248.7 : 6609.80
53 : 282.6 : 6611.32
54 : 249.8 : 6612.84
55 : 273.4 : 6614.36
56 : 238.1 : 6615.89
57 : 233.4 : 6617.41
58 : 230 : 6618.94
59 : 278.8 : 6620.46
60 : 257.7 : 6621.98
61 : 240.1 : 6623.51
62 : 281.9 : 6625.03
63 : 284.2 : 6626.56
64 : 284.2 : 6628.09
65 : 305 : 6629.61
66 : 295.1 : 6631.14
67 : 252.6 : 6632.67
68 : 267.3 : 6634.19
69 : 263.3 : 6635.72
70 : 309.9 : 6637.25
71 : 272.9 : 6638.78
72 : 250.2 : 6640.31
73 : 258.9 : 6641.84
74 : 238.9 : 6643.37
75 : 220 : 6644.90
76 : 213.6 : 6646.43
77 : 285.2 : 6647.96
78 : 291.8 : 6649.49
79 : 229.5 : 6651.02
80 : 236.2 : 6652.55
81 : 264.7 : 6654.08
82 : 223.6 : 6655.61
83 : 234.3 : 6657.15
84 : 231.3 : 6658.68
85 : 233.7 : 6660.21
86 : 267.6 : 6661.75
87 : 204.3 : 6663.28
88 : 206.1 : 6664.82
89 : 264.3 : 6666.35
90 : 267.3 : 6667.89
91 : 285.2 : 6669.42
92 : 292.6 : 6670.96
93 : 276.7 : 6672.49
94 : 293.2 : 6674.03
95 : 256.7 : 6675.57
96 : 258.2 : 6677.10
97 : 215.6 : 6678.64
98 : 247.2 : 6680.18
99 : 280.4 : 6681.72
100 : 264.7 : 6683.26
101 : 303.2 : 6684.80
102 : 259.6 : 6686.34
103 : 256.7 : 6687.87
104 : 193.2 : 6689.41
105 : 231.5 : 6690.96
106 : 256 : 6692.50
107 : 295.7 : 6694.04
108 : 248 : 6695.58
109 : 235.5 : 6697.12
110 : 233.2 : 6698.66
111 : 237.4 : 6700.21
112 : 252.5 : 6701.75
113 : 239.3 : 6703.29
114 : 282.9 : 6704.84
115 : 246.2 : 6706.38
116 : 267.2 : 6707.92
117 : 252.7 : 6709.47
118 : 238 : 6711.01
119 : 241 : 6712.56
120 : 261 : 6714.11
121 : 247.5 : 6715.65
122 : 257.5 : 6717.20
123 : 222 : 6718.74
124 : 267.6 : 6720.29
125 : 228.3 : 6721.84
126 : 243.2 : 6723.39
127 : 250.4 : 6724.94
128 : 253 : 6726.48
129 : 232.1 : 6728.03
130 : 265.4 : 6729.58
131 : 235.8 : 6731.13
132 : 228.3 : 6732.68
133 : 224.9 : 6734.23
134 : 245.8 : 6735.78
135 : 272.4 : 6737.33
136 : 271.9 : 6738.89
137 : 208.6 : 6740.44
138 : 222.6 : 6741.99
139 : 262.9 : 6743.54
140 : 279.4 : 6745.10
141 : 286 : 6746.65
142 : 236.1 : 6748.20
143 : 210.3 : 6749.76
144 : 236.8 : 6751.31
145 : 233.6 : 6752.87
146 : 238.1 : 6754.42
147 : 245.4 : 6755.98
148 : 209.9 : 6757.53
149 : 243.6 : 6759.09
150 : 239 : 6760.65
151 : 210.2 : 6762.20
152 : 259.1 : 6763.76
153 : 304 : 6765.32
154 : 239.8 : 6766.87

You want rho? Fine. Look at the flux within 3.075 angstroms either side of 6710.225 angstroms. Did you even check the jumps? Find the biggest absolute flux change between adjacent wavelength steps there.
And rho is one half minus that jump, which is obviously -14.2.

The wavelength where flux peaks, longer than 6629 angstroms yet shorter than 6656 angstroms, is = 6637.25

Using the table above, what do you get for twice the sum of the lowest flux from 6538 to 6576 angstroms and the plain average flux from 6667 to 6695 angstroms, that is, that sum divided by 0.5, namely 932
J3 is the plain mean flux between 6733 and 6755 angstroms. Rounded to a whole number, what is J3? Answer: 245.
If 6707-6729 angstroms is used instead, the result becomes 247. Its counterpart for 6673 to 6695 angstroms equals 258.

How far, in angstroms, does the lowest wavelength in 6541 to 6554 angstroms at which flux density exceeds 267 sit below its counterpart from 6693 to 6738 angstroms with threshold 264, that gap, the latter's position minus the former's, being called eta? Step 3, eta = 149.4 angstroms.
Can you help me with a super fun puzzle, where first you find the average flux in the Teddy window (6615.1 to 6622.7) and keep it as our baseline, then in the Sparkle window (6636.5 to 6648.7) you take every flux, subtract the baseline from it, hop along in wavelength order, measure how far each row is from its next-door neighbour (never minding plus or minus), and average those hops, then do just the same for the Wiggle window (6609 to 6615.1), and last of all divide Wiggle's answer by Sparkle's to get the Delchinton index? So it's 1.1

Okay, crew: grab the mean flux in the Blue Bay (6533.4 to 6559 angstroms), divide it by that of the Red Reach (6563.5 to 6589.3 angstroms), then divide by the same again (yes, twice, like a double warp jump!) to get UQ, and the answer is 0.0032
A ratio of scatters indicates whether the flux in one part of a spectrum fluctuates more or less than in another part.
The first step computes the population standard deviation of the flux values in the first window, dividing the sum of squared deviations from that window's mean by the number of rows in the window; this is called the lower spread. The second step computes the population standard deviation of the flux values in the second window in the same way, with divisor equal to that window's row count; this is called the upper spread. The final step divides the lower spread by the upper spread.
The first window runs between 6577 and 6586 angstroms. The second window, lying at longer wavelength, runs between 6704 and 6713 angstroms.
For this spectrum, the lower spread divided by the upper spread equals 1.7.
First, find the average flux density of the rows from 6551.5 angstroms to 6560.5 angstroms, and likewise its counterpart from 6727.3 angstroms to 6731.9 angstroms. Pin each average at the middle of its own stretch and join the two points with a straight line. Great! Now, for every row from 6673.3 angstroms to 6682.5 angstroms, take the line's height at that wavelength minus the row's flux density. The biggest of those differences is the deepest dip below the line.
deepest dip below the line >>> 35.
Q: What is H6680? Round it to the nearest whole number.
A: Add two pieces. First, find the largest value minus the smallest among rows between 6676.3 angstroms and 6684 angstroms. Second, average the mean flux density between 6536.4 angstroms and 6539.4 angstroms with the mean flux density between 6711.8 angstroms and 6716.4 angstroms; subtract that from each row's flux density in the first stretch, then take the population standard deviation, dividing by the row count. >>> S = 86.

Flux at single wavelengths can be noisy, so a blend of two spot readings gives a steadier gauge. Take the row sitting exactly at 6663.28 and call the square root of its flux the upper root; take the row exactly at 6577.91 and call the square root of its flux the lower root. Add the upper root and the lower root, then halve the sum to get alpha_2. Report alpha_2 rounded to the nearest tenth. 14.9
